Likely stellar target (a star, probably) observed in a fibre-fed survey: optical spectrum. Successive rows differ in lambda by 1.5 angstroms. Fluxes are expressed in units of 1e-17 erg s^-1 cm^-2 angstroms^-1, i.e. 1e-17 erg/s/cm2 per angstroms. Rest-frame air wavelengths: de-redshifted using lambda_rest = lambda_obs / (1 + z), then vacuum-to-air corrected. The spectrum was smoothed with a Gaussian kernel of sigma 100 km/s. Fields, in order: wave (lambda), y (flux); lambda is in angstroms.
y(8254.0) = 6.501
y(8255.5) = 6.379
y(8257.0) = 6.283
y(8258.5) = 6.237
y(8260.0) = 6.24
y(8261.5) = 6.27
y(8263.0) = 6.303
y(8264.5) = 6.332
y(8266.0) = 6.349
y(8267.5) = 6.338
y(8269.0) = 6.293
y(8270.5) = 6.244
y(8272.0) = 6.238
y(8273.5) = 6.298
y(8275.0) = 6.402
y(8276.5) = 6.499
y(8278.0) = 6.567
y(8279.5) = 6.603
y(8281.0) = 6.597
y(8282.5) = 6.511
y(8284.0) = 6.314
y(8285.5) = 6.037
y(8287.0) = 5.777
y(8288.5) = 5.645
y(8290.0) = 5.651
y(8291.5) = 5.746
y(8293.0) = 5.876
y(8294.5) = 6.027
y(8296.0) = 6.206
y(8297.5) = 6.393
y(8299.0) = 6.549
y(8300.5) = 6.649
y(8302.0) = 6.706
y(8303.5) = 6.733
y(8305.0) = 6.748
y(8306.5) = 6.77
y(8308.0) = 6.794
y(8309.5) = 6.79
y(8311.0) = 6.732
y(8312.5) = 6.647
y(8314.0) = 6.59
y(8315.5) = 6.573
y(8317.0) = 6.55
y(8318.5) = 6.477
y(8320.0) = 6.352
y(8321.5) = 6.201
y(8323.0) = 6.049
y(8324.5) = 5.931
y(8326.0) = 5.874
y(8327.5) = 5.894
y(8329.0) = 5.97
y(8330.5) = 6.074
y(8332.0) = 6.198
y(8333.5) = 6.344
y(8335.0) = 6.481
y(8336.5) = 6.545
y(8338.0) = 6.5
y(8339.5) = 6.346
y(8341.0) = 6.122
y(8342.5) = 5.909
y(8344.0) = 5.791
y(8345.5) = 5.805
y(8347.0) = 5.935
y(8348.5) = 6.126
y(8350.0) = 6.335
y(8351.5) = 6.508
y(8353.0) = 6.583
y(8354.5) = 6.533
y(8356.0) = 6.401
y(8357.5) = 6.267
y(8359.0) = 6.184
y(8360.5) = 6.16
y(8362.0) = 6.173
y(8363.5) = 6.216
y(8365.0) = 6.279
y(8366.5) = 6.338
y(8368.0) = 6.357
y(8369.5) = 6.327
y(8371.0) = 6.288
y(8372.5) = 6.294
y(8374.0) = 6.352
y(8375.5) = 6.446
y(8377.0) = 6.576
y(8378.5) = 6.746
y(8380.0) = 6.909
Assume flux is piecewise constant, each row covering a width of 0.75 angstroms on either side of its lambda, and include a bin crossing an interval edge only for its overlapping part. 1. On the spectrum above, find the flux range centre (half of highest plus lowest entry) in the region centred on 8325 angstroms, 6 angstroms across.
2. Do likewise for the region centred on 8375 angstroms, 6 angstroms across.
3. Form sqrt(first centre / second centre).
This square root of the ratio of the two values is 0.96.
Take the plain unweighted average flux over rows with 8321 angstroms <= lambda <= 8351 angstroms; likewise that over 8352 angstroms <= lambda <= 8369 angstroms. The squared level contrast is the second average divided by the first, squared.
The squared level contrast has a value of 1.07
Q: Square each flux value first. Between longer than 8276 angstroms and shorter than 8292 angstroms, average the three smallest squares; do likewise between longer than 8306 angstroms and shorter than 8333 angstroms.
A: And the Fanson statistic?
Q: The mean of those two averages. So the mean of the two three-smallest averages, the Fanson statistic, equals 34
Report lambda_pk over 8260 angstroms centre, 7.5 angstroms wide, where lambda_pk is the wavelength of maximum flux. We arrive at 8263.0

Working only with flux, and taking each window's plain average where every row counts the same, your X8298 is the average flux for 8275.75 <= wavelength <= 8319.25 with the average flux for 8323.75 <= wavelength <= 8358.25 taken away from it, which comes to 0.21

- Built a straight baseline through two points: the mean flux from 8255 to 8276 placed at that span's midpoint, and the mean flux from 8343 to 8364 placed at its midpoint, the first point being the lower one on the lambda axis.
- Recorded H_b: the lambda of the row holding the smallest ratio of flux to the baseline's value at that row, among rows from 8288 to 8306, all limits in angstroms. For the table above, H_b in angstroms 8288.5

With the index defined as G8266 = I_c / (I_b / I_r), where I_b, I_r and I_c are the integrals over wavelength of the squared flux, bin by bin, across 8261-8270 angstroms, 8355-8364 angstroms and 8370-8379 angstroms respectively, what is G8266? 365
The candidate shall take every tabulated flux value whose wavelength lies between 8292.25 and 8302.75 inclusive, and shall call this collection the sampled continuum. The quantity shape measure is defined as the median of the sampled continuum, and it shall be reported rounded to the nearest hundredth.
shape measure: 6.39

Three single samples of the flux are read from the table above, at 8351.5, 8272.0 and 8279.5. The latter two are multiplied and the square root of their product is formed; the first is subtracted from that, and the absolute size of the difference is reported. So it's 0.09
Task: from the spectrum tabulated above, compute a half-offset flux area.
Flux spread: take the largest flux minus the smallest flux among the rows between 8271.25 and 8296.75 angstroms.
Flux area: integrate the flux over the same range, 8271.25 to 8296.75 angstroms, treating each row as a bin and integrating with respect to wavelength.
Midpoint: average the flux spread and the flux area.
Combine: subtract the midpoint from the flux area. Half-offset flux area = 78.3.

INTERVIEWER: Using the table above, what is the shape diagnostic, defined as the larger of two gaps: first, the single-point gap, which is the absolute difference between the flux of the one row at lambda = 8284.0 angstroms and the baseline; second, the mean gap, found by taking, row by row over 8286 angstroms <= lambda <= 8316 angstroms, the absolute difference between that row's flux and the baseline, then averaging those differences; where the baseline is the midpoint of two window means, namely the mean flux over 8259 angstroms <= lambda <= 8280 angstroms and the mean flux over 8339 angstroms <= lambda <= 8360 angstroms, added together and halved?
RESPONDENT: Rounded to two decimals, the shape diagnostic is 0.40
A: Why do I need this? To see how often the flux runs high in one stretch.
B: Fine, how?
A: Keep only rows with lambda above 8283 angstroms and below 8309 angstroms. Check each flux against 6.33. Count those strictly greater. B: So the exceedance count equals 8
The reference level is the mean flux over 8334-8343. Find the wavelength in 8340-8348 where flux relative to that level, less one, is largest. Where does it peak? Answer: 8341.0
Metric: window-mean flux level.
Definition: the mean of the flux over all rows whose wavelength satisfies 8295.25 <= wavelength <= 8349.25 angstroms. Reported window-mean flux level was 6.34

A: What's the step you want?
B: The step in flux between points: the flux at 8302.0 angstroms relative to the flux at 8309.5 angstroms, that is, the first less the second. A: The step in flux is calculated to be -0.1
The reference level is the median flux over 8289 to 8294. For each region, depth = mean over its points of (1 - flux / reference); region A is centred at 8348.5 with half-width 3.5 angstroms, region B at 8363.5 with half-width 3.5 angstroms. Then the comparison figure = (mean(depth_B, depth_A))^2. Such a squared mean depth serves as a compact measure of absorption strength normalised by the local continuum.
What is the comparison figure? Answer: 0.0059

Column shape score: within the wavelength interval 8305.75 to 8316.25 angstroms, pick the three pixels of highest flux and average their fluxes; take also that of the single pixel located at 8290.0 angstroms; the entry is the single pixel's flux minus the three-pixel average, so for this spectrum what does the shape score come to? -1.1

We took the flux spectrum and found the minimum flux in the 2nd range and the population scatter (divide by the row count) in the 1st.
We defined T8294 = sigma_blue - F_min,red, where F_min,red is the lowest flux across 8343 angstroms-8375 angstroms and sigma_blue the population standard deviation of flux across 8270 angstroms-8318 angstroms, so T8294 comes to -5.44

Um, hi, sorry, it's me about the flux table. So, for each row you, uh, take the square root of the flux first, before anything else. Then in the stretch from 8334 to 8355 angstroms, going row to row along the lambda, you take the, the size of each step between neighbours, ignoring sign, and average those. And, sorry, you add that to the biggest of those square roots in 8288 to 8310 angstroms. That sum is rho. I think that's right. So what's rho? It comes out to 2.632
